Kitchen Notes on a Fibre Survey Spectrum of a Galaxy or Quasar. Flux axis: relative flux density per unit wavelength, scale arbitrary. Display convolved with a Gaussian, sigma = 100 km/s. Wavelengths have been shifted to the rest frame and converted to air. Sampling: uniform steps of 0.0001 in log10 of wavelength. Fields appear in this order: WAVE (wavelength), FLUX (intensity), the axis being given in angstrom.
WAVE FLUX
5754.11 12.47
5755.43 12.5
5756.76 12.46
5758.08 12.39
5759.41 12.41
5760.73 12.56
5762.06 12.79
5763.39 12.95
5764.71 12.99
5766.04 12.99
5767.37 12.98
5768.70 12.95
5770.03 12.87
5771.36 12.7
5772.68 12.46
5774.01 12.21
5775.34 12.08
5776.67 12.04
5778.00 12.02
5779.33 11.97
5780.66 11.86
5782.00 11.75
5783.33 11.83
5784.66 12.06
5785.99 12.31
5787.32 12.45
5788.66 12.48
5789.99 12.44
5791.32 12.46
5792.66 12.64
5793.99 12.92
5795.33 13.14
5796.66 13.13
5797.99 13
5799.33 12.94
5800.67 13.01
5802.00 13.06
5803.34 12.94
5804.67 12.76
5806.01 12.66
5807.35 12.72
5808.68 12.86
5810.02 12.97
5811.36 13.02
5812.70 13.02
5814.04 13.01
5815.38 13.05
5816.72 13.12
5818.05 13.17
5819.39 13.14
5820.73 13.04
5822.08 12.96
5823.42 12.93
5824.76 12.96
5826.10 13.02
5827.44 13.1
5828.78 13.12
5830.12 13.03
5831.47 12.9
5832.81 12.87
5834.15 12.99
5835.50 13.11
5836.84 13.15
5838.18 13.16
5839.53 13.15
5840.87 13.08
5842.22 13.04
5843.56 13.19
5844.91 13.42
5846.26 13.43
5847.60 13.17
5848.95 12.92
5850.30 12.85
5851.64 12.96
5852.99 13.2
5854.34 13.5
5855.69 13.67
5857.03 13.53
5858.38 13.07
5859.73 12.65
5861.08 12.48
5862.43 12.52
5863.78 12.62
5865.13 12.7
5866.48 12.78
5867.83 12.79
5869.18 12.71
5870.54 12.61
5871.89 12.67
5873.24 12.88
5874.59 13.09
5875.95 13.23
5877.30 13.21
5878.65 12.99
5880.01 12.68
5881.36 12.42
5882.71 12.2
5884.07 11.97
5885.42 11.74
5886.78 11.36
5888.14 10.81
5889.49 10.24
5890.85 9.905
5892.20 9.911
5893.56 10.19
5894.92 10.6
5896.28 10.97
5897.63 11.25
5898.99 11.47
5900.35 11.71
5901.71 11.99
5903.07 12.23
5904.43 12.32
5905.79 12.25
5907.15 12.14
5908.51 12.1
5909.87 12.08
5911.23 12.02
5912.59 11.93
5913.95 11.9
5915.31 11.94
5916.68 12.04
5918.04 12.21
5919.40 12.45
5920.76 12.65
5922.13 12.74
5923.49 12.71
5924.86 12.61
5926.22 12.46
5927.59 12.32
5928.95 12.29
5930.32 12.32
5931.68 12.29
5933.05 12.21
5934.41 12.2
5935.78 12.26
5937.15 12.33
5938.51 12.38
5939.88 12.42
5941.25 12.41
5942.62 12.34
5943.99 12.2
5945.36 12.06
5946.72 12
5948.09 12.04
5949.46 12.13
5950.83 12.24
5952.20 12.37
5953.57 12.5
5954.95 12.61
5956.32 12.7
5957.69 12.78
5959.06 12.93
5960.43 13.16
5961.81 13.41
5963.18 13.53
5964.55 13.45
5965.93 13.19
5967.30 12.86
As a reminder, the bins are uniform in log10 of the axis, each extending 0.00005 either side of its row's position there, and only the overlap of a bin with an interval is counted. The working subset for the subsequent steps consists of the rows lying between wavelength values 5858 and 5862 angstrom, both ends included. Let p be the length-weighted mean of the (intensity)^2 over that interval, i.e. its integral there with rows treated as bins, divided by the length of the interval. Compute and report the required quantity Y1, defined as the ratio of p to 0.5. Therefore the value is 322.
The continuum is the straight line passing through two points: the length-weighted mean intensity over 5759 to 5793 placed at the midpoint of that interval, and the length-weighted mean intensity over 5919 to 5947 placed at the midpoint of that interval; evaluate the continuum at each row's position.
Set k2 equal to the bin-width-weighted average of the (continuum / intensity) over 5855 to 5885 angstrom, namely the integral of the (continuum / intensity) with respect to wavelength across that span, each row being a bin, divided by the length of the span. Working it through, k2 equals 0.971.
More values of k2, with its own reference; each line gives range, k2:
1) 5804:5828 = 0.957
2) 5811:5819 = 0.950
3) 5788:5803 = 0.968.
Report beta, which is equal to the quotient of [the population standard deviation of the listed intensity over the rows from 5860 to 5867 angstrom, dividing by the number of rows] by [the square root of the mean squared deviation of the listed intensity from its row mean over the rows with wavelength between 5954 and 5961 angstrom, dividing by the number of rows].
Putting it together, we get 0.6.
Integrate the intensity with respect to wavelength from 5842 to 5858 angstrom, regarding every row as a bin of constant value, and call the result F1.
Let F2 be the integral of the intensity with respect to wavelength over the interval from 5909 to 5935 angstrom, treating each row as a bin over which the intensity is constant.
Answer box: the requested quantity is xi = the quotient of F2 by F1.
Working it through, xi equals 1.51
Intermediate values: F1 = 212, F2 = 319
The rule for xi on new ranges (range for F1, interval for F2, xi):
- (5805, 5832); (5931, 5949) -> 0.63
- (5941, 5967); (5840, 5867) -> 1.07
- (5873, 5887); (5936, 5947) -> 0.77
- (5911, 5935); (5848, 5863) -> 0.66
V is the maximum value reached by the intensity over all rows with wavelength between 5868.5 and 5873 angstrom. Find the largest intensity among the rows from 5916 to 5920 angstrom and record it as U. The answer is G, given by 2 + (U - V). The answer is 1.7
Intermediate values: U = 12.45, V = 12.71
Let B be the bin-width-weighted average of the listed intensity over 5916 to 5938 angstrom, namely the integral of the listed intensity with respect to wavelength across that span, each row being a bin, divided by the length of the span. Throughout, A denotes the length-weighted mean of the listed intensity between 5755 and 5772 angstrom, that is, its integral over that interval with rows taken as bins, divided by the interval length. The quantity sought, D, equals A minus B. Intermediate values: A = 12.7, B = 12.4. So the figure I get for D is 0.3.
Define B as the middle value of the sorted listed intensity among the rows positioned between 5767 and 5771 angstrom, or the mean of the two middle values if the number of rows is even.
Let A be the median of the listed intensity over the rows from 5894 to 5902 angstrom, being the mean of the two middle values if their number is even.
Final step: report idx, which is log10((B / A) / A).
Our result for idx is -1.00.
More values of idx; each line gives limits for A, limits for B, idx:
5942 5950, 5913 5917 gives -1.09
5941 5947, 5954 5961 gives -1.07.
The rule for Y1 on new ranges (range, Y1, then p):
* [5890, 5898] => 218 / 109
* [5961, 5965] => 362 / 181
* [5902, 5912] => 296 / 148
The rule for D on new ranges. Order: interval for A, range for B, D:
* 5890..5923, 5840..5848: -1.5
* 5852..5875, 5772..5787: 0.8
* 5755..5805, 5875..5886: 0.0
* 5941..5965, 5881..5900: 1.5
